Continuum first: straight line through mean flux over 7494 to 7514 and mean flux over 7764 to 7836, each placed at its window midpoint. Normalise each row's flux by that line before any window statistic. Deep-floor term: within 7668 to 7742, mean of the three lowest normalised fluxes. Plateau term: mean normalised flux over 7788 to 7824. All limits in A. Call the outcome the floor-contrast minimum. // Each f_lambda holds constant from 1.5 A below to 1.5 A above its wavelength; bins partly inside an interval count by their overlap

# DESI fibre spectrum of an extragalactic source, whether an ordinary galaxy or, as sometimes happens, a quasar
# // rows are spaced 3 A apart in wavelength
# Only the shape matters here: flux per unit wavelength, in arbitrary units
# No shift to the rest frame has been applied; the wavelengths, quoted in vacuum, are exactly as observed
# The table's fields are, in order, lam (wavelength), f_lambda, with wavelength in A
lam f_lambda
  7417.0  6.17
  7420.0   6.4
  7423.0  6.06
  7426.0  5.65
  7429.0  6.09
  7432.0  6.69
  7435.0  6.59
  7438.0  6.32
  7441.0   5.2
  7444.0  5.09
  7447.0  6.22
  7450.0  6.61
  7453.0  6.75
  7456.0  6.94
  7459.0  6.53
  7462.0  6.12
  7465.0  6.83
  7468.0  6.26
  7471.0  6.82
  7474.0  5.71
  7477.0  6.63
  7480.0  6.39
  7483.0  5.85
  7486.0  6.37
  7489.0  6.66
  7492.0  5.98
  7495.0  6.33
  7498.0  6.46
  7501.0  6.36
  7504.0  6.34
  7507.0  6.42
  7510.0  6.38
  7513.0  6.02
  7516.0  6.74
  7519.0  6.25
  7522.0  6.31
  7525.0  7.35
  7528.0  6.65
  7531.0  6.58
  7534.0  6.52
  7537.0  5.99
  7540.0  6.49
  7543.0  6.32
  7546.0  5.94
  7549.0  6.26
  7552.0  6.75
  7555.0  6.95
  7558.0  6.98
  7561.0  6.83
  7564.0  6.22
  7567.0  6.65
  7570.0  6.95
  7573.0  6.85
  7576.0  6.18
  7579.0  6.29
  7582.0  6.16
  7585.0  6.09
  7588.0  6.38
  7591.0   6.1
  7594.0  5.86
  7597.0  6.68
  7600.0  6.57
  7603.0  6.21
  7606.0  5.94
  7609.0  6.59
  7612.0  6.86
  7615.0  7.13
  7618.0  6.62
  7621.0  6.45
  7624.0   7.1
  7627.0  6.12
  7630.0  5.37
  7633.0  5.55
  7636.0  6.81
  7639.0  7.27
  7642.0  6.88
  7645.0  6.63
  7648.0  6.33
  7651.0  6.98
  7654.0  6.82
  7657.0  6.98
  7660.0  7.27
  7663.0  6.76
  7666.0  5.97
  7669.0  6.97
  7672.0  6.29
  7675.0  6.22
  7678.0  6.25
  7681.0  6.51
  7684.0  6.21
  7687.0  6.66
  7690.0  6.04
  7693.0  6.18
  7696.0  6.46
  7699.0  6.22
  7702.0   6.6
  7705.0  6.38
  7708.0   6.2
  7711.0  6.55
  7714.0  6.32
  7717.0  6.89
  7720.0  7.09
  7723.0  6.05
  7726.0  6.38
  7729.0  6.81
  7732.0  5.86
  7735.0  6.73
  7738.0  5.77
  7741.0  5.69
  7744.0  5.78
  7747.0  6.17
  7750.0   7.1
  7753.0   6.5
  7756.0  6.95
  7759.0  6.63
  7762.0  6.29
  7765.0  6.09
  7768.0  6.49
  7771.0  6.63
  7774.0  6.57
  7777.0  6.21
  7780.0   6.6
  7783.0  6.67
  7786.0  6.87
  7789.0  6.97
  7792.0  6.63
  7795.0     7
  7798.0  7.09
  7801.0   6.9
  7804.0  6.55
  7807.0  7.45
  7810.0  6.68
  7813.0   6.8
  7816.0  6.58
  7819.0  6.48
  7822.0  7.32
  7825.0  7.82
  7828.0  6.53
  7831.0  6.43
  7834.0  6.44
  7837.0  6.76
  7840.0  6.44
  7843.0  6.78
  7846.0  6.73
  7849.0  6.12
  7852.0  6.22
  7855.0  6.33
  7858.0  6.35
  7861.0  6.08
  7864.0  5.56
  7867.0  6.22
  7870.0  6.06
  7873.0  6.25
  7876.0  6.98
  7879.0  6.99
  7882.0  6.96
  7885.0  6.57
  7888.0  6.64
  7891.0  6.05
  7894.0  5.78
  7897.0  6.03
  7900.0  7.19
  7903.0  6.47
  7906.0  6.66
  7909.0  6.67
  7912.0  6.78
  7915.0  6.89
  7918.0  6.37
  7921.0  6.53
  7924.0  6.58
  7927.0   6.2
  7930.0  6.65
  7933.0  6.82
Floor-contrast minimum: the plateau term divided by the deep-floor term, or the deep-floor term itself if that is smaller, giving 0.87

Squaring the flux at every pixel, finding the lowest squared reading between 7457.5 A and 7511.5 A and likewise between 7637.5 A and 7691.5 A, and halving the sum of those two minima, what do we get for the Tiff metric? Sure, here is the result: 34.1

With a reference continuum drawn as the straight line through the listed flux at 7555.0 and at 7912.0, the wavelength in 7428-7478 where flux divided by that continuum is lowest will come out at 7444.0 A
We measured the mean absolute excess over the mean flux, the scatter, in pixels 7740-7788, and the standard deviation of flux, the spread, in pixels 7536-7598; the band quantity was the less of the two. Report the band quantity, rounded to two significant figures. 0.31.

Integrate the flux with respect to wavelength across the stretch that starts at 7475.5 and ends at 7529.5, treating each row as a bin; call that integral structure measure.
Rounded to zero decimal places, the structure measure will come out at 346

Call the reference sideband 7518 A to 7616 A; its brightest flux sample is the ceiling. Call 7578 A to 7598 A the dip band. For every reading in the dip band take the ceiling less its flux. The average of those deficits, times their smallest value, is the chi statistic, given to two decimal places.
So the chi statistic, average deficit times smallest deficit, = 0.76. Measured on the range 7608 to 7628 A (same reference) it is 0.14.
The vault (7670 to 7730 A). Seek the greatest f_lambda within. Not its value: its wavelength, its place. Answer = 7720.0 A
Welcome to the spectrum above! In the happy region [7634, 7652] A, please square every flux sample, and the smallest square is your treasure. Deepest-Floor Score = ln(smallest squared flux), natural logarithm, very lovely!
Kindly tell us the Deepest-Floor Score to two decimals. 3.69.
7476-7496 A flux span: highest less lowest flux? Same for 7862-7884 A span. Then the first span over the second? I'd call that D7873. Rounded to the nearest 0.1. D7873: 0.6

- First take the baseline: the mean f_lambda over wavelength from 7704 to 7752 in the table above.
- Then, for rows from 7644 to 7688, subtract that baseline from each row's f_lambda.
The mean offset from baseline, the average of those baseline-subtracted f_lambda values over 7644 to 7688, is 0.23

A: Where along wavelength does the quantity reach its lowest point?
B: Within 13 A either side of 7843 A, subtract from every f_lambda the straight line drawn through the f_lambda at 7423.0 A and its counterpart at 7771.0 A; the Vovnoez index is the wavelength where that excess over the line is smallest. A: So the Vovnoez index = 7849.0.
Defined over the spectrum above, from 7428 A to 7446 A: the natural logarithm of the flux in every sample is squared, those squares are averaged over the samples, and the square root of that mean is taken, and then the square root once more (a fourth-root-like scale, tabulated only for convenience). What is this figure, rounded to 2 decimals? 1.34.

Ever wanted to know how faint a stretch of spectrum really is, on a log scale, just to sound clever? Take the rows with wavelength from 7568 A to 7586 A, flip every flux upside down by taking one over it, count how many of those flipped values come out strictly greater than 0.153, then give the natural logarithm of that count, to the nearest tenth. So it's 1.4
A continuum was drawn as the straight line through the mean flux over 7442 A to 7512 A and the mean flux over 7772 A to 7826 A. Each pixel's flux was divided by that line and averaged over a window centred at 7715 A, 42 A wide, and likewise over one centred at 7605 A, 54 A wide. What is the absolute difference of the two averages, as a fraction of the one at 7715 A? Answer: 0.009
